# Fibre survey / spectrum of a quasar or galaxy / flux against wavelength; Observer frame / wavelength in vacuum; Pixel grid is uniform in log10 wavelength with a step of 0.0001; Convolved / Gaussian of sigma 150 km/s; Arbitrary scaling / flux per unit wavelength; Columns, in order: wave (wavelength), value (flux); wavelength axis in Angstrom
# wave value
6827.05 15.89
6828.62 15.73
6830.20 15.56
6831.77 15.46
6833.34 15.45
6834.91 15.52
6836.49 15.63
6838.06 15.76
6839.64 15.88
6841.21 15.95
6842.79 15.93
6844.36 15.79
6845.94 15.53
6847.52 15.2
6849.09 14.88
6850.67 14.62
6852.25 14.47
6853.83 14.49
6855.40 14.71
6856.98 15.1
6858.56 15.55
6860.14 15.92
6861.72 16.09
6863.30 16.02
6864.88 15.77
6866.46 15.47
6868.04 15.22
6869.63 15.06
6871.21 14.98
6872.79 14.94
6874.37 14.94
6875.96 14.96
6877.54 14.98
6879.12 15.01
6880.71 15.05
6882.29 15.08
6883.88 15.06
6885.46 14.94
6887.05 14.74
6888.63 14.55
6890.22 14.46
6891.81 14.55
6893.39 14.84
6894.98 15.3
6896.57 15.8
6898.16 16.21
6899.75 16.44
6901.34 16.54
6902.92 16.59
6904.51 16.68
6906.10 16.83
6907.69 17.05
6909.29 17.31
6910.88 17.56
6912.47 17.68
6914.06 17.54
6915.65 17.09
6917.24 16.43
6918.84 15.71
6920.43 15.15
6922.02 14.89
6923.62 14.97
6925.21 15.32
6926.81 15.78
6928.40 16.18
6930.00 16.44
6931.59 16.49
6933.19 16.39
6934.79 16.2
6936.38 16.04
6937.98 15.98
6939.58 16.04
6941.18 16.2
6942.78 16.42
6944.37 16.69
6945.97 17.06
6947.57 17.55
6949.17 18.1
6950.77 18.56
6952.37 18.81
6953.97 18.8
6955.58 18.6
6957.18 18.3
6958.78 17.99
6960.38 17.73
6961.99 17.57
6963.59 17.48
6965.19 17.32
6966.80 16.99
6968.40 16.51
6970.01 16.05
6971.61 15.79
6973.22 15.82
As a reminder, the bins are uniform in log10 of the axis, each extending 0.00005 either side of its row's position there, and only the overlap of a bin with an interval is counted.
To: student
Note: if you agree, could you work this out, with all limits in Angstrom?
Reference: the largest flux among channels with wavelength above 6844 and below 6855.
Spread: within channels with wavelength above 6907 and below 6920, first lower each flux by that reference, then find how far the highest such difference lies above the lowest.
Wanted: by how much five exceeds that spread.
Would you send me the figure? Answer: 3.0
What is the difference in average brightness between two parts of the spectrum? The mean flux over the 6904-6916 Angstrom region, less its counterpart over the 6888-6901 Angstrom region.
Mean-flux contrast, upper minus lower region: 1.9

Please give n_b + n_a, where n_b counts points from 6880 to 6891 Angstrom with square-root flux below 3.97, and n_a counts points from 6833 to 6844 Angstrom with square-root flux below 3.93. 7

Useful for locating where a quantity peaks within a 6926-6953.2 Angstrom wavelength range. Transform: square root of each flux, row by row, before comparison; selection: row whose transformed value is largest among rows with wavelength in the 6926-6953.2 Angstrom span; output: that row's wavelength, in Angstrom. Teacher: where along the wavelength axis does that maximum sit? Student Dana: 6952.37 Angstrom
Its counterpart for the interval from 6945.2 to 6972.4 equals 6952.37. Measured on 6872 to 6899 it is 6898.16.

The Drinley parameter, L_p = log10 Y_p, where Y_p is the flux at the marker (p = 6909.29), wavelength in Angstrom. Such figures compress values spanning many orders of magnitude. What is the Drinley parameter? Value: 1.238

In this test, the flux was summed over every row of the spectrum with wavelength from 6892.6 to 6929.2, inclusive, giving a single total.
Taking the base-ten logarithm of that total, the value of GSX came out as 2.57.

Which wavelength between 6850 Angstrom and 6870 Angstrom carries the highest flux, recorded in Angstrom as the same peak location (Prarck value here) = 6861.72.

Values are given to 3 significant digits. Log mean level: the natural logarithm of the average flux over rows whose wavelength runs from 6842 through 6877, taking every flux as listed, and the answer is 2.72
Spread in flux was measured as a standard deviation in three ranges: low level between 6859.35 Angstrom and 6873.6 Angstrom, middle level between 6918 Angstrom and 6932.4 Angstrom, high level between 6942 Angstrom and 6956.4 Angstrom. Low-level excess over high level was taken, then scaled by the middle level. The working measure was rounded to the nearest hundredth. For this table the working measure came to -0.77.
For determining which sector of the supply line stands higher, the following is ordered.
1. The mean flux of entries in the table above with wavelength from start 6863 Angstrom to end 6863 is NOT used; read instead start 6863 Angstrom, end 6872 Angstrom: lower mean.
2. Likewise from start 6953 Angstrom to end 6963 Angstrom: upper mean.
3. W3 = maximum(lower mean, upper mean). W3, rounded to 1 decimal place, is 18.2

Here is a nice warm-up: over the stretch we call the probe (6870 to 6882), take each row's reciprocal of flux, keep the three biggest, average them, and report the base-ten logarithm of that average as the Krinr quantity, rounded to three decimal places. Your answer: -1.175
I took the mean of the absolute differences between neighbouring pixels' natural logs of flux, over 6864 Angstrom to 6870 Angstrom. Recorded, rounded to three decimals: 0.015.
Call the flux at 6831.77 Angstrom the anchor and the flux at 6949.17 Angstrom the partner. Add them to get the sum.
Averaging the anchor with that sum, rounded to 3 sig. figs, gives 24.5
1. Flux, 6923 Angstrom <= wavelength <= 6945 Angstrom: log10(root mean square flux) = 1.206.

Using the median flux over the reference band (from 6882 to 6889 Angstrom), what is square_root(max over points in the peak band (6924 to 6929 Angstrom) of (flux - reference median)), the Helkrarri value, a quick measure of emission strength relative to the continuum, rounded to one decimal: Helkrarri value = 1.1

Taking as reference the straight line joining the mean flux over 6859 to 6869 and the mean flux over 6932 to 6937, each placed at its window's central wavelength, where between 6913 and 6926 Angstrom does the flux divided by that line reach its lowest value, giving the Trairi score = 6922.02 Angstrom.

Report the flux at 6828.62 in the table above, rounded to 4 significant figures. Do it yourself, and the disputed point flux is 15.73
